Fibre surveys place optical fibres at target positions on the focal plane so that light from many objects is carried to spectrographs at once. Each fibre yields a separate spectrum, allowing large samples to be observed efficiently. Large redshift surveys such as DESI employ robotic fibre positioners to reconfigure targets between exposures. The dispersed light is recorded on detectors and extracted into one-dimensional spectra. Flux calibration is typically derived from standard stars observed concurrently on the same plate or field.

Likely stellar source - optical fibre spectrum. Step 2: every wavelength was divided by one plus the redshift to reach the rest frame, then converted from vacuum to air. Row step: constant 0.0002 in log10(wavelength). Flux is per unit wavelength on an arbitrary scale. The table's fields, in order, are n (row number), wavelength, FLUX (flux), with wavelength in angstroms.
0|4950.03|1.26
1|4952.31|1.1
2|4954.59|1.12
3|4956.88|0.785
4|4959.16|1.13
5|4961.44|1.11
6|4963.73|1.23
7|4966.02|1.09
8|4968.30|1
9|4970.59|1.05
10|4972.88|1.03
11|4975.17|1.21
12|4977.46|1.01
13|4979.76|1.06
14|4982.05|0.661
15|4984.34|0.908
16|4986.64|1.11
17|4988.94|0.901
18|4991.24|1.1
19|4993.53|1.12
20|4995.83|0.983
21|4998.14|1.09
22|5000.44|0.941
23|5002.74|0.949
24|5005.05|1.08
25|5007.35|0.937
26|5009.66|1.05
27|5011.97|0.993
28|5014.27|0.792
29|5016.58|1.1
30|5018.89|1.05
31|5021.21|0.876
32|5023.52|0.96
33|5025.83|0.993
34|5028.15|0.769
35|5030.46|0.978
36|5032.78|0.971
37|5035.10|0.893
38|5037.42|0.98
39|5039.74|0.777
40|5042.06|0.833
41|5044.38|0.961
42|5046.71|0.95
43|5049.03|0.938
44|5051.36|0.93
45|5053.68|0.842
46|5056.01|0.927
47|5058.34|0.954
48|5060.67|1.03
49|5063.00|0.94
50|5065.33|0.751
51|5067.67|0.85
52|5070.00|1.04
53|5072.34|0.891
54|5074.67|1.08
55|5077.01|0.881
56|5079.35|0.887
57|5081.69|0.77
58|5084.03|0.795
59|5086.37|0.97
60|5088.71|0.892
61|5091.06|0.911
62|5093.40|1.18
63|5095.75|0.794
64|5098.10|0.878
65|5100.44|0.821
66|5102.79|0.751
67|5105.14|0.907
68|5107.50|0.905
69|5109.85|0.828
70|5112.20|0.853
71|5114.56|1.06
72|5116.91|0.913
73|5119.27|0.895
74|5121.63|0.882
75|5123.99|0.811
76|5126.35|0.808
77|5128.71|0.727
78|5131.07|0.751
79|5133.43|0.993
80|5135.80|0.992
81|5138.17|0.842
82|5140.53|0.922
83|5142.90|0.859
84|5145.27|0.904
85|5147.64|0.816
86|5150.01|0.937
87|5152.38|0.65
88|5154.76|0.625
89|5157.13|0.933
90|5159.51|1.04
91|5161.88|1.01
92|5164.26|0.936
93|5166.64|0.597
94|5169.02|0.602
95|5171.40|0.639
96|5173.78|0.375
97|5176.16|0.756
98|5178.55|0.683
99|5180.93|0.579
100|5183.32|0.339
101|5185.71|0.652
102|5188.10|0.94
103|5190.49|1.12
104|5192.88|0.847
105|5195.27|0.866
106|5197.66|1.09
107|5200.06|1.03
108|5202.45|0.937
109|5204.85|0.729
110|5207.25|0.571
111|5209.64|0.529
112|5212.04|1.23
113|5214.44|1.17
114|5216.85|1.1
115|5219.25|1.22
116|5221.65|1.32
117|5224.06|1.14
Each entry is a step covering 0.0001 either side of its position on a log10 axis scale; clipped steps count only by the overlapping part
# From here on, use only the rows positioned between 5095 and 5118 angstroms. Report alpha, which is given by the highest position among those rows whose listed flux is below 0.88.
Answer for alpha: 5112.20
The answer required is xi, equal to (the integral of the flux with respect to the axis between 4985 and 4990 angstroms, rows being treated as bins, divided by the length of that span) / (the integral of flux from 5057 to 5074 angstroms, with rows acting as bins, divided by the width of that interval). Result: 1.07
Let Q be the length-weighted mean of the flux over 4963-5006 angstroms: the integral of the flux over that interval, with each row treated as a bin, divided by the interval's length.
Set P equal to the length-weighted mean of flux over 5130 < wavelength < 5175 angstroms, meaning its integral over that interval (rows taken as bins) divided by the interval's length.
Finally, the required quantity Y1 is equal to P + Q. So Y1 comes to 1.84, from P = 0.81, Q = 1.03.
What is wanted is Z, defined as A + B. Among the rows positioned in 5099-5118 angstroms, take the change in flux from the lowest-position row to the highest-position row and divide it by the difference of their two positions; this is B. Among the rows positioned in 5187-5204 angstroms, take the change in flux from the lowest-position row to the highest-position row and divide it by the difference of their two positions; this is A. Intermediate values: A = 0.000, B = 0.006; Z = 0.005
